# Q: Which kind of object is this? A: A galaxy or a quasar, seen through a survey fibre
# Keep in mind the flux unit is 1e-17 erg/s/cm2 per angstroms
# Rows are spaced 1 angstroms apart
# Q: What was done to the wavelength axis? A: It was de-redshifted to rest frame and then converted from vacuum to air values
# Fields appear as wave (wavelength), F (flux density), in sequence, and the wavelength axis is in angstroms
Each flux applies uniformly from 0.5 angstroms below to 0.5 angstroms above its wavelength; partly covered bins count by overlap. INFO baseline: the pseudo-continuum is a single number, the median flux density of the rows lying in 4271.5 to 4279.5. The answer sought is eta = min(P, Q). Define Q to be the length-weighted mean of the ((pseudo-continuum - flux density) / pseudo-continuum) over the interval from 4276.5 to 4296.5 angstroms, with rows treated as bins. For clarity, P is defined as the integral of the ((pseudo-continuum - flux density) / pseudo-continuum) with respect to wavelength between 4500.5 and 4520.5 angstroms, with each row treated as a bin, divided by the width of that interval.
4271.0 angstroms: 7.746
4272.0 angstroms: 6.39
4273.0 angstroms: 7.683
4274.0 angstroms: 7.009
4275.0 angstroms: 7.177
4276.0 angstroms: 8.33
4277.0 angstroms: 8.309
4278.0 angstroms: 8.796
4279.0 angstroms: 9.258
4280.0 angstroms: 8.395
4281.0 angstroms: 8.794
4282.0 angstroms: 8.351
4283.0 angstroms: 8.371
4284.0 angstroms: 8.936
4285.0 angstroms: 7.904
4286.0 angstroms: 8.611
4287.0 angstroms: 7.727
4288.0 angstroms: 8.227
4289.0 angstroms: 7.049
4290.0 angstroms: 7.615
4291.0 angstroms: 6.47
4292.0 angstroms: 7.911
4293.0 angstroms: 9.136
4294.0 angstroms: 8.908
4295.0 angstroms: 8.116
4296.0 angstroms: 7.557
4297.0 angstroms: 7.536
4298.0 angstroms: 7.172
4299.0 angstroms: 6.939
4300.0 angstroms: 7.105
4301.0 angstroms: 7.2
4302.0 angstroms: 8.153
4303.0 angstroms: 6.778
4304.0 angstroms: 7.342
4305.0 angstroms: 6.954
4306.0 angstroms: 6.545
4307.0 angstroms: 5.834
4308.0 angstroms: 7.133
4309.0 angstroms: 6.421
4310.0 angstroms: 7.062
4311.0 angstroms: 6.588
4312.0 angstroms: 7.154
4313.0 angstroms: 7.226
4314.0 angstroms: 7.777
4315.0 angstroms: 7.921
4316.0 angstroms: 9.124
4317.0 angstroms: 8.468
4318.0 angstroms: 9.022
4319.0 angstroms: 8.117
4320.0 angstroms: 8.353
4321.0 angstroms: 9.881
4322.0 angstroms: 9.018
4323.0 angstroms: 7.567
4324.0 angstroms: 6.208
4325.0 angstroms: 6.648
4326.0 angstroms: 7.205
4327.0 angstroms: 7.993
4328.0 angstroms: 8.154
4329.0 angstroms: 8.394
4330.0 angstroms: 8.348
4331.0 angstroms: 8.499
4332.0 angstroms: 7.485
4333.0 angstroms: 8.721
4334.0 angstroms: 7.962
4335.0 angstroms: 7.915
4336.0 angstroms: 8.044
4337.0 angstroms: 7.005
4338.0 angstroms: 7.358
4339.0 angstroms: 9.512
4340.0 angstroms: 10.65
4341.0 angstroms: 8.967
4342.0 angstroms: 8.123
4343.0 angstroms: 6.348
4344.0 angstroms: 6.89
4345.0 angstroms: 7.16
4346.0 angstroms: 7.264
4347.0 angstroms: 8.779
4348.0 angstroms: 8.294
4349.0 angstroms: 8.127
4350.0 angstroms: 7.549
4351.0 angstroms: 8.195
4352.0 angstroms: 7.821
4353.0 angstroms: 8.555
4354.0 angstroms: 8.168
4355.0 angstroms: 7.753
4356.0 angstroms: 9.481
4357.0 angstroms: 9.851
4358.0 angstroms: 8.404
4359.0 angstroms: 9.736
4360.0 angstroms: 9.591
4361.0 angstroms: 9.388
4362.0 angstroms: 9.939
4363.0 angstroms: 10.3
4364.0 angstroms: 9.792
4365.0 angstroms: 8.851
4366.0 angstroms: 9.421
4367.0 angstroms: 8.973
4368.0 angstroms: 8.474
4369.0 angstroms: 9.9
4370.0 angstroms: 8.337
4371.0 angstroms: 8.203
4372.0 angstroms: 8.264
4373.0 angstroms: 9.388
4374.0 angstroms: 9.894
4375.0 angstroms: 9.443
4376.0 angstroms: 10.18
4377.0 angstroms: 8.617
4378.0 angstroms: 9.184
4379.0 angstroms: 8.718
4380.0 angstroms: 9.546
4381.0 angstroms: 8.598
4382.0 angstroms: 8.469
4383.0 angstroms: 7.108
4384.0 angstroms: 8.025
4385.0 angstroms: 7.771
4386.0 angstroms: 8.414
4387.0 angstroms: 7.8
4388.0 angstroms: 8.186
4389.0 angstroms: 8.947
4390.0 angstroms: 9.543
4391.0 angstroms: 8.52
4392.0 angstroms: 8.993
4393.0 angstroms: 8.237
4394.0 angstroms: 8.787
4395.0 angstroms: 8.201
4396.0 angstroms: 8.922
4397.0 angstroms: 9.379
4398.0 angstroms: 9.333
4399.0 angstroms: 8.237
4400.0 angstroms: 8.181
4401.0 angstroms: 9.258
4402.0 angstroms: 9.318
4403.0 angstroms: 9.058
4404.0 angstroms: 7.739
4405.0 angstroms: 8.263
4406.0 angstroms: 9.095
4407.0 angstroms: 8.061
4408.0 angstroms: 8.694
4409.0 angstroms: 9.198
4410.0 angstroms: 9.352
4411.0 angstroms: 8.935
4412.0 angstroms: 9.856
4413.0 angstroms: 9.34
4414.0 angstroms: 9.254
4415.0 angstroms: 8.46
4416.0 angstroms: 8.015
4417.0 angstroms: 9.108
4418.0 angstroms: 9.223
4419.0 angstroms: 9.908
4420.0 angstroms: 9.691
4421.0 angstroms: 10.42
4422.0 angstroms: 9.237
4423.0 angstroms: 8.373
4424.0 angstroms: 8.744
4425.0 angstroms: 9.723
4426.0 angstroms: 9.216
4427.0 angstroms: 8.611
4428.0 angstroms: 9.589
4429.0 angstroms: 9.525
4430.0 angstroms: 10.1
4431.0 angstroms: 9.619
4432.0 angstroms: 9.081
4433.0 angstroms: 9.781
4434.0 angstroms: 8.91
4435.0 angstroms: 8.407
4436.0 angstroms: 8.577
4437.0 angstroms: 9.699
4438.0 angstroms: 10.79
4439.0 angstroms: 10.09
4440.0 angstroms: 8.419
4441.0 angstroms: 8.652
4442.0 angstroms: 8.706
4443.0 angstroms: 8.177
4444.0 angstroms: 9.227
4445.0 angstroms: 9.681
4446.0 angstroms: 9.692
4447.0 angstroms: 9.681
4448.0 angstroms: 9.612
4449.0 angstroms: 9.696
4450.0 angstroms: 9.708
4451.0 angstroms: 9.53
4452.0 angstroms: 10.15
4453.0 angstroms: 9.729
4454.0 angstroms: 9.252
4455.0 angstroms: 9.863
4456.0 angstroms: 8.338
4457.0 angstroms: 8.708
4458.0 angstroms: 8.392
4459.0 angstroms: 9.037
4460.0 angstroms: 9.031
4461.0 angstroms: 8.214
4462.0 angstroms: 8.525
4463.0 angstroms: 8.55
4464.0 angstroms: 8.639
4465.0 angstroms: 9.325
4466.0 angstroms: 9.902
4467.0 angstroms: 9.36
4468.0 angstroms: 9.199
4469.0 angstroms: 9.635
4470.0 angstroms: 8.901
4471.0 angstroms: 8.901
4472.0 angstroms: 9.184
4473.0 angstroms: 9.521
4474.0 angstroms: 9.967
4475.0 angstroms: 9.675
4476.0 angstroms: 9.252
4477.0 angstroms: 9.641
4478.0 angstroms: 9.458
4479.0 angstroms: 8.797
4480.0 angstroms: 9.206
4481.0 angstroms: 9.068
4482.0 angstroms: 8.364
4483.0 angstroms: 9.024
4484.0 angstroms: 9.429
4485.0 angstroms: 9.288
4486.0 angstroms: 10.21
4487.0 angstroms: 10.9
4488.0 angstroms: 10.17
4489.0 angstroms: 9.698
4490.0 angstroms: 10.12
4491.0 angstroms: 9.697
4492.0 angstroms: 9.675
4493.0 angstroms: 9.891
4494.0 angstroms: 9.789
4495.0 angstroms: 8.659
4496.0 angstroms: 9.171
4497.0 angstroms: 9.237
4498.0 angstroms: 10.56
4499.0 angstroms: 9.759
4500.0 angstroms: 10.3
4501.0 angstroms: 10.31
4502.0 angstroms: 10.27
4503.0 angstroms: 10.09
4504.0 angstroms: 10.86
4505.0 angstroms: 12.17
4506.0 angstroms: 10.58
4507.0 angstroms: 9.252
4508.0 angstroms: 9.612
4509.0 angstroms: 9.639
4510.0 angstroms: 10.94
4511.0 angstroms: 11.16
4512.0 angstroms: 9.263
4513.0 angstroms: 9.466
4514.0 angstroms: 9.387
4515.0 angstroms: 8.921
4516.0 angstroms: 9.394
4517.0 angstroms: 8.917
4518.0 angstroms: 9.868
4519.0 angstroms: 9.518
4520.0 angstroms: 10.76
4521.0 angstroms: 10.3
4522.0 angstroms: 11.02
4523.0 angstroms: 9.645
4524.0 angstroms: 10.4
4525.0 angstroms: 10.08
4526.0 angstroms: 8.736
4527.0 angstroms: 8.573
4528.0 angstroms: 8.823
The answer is -0.25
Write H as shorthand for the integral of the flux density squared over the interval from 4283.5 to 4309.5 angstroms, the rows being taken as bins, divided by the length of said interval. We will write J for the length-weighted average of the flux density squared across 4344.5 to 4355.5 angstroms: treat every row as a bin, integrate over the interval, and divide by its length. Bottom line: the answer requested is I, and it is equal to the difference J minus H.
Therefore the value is 7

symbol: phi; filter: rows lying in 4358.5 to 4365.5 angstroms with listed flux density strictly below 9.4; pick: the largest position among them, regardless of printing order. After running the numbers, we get 4365.0 angstroms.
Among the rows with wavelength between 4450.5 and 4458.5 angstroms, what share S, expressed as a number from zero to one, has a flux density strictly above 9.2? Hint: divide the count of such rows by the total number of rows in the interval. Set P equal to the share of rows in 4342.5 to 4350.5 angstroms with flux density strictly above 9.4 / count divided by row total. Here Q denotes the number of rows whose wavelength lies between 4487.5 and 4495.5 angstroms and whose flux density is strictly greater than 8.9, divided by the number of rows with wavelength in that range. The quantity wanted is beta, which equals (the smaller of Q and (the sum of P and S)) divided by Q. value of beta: 0.71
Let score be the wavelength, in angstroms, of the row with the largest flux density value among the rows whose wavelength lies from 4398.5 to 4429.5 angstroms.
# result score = 4421.0 angstroms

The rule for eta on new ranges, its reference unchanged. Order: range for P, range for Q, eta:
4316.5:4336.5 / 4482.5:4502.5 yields -0.23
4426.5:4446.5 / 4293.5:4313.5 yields -0.16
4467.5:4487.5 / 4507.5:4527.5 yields -0.22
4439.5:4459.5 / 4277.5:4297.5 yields -0.15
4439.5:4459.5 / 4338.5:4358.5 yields -0.15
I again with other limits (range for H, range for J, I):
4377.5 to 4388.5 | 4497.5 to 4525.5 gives 32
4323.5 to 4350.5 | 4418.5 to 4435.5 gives 24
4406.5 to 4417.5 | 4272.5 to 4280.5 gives -14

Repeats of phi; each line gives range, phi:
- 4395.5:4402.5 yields 4402.0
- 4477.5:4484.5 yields 4483.0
